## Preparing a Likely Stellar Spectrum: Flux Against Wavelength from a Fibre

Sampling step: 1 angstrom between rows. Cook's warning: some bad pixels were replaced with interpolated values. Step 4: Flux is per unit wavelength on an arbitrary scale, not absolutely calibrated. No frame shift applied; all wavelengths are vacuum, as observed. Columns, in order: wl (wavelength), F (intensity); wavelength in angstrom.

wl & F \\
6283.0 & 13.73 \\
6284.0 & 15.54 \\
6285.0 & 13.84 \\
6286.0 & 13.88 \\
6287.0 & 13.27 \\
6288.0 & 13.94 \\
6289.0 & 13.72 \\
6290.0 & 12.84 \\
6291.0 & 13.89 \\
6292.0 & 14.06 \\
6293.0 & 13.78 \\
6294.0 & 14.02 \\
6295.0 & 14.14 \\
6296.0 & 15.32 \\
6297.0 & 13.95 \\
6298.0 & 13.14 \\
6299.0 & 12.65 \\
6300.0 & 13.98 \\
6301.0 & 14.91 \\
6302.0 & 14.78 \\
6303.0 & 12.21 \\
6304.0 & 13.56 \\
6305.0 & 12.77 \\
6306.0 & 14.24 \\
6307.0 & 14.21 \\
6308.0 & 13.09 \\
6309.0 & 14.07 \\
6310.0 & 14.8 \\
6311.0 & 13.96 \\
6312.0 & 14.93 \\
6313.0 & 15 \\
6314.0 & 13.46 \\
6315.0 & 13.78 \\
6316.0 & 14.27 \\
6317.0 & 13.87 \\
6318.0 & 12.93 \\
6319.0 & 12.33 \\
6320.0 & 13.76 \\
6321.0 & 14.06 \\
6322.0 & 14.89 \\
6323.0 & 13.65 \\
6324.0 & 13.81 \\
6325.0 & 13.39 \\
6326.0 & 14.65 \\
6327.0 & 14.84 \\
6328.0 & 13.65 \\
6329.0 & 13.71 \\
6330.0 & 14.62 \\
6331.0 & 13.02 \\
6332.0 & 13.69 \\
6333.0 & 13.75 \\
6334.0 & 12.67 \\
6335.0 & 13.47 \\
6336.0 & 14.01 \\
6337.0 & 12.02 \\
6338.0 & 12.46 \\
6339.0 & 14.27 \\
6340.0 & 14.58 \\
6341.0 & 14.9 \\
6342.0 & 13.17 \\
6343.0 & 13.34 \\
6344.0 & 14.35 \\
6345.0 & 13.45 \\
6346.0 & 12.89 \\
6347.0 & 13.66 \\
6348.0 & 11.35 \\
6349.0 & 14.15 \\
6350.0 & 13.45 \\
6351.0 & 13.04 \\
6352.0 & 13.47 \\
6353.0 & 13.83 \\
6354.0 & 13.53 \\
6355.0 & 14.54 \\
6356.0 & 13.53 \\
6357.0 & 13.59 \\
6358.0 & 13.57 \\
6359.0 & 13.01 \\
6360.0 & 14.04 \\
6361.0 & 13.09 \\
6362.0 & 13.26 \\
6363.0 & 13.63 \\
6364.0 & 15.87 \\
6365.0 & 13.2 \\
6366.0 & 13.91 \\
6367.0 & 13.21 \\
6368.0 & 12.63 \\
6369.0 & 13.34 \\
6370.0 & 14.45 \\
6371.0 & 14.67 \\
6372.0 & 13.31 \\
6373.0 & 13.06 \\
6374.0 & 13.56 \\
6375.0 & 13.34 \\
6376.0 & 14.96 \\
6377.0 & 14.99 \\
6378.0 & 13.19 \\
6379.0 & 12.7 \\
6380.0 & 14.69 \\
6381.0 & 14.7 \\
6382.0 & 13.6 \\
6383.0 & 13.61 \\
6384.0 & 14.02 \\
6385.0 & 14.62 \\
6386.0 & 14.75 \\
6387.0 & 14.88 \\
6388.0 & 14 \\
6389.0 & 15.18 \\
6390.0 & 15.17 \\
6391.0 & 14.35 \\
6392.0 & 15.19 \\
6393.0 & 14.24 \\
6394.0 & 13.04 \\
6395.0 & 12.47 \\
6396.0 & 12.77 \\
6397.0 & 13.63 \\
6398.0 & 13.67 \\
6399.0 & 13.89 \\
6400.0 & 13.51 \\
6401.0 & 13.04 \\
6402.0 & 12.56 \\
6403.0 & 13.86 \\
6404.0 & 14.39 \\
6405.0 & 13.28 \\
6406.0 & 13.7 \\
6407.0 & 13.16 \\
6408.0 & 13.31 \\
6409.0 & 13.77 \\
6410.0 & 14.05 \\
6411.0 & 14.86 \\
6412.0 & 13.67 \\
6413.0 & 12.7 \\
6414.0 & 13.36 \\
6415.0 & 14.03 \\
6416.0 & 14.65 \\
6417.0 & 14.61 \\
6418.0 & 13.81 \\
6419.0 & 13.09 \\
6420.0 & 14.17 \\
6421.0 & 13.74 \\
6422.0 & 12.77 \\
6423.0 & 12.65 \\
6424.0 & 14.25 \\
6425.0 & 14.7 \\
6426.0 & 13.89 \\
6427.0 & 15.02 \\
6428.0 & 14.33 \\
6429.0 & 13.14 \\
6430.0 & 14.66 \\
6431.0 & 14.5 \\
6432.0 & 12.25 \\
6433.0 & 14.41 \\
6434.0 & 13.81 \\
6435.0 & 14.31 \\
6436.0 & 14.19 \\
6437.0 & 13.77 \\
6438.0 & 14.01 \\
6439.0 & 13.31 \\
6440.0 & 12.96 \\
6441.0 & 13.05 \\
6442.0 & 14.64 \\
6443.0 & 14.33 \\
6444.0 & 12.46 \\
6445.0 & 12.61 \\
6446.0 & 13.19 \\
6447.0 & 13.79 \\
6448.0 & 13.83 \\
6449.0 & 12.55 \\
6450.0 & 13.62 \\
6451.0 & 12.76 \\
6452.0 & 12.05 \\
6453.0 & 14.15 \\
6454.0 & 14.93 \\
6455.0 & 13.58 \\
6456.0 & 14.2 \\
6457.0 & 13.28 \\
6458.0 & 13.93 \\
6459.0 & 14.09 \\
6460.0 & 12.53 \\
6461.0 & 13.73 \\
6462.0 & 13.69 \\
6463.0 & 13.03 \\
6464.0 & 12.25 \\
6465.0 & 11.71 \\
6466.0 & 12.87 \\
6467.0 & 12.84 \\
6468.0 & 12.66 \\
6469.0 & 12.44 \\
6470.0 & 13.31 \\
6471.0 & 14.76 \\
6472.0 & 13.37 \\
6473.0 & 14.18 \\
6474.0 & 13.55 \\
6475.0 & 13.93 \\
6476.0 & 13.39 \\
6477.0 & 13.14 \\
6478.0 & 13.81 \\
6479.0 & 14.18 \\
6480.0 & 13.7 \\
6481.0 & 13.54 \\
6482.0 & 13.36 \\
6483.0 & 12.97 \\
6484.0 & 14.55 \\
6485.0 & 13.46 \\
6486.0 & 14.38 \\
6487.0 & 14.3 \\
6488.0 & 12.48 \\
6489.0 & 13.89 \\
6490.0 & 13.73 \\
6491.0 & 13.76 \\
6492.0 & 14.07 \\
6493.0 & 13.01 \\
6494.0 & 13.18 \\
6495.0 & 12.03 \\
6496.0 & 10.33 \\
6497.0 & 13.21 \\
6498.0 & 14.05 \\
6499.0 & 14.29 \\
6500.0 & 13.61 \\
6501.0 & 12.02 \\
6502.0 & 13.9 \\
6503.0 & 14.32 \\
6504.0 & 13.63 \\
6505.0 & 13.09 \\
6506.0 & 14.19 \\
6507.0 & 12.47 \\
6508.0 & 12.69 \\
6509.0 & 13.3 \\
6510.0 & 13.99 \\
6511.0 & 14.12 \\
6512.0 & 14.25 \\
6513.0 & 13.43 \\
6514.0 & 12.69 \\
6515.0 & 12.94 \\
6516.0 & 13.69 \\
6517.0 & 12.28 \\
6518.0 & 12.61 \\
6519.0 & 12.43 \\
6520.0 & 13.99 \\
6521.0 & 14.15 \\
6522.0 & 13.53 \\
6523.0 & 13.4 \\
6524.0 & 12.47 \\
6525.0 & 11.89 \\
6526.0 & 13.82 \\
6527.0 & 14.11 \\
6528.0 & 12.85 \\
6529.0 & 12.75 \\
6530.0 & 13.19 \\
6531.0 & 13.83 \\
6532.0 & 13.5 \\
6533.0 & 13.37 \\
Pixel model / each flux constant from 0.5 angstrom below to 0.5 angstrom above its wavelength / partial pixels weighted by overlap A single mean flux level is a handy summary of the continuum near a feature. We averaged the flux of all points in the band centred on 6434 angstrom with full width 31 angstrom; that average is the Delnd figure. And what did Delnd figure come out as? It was 13.7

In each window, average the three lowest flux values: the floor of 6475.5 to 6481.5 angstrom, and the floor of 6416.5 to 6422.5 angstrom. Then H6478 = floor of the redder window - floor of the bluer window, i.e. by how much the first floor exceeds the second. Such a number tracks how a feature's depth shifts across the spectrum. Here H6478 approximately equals 0.16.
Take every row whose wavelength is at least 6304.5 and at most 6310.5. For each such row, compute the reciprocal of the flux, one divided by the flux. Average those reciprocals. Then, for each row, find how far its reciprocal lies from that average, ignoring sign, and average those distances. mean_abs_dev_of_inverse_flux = 0.0034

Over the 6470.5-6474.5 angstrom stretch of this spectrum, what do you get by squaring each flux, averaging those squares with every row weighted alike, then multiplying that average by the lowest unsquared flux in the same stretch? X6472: 2611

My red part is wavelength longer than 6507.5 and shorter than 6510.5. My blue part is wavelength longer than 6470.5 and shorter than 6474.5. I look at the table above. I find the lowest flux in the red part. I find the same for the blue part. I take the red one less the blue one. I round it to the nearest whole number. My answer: -1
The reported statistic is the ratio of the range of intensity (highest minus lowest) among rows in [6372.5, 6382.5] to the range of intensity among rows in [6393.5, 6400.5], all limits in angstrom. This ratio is 1.6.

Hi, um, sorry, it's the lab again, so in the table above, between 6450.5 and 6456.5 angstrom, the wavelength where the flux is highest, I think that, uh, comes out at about 6454.0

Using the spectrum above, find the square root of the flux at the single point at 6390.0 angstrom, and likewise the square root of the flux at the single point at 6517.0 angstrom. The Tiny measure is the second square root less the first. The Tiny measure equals -0.39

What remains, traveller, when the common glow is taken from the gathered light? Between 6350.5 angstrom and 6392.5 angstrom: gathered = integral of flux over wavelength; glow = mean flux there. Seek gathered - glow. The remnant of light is 571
